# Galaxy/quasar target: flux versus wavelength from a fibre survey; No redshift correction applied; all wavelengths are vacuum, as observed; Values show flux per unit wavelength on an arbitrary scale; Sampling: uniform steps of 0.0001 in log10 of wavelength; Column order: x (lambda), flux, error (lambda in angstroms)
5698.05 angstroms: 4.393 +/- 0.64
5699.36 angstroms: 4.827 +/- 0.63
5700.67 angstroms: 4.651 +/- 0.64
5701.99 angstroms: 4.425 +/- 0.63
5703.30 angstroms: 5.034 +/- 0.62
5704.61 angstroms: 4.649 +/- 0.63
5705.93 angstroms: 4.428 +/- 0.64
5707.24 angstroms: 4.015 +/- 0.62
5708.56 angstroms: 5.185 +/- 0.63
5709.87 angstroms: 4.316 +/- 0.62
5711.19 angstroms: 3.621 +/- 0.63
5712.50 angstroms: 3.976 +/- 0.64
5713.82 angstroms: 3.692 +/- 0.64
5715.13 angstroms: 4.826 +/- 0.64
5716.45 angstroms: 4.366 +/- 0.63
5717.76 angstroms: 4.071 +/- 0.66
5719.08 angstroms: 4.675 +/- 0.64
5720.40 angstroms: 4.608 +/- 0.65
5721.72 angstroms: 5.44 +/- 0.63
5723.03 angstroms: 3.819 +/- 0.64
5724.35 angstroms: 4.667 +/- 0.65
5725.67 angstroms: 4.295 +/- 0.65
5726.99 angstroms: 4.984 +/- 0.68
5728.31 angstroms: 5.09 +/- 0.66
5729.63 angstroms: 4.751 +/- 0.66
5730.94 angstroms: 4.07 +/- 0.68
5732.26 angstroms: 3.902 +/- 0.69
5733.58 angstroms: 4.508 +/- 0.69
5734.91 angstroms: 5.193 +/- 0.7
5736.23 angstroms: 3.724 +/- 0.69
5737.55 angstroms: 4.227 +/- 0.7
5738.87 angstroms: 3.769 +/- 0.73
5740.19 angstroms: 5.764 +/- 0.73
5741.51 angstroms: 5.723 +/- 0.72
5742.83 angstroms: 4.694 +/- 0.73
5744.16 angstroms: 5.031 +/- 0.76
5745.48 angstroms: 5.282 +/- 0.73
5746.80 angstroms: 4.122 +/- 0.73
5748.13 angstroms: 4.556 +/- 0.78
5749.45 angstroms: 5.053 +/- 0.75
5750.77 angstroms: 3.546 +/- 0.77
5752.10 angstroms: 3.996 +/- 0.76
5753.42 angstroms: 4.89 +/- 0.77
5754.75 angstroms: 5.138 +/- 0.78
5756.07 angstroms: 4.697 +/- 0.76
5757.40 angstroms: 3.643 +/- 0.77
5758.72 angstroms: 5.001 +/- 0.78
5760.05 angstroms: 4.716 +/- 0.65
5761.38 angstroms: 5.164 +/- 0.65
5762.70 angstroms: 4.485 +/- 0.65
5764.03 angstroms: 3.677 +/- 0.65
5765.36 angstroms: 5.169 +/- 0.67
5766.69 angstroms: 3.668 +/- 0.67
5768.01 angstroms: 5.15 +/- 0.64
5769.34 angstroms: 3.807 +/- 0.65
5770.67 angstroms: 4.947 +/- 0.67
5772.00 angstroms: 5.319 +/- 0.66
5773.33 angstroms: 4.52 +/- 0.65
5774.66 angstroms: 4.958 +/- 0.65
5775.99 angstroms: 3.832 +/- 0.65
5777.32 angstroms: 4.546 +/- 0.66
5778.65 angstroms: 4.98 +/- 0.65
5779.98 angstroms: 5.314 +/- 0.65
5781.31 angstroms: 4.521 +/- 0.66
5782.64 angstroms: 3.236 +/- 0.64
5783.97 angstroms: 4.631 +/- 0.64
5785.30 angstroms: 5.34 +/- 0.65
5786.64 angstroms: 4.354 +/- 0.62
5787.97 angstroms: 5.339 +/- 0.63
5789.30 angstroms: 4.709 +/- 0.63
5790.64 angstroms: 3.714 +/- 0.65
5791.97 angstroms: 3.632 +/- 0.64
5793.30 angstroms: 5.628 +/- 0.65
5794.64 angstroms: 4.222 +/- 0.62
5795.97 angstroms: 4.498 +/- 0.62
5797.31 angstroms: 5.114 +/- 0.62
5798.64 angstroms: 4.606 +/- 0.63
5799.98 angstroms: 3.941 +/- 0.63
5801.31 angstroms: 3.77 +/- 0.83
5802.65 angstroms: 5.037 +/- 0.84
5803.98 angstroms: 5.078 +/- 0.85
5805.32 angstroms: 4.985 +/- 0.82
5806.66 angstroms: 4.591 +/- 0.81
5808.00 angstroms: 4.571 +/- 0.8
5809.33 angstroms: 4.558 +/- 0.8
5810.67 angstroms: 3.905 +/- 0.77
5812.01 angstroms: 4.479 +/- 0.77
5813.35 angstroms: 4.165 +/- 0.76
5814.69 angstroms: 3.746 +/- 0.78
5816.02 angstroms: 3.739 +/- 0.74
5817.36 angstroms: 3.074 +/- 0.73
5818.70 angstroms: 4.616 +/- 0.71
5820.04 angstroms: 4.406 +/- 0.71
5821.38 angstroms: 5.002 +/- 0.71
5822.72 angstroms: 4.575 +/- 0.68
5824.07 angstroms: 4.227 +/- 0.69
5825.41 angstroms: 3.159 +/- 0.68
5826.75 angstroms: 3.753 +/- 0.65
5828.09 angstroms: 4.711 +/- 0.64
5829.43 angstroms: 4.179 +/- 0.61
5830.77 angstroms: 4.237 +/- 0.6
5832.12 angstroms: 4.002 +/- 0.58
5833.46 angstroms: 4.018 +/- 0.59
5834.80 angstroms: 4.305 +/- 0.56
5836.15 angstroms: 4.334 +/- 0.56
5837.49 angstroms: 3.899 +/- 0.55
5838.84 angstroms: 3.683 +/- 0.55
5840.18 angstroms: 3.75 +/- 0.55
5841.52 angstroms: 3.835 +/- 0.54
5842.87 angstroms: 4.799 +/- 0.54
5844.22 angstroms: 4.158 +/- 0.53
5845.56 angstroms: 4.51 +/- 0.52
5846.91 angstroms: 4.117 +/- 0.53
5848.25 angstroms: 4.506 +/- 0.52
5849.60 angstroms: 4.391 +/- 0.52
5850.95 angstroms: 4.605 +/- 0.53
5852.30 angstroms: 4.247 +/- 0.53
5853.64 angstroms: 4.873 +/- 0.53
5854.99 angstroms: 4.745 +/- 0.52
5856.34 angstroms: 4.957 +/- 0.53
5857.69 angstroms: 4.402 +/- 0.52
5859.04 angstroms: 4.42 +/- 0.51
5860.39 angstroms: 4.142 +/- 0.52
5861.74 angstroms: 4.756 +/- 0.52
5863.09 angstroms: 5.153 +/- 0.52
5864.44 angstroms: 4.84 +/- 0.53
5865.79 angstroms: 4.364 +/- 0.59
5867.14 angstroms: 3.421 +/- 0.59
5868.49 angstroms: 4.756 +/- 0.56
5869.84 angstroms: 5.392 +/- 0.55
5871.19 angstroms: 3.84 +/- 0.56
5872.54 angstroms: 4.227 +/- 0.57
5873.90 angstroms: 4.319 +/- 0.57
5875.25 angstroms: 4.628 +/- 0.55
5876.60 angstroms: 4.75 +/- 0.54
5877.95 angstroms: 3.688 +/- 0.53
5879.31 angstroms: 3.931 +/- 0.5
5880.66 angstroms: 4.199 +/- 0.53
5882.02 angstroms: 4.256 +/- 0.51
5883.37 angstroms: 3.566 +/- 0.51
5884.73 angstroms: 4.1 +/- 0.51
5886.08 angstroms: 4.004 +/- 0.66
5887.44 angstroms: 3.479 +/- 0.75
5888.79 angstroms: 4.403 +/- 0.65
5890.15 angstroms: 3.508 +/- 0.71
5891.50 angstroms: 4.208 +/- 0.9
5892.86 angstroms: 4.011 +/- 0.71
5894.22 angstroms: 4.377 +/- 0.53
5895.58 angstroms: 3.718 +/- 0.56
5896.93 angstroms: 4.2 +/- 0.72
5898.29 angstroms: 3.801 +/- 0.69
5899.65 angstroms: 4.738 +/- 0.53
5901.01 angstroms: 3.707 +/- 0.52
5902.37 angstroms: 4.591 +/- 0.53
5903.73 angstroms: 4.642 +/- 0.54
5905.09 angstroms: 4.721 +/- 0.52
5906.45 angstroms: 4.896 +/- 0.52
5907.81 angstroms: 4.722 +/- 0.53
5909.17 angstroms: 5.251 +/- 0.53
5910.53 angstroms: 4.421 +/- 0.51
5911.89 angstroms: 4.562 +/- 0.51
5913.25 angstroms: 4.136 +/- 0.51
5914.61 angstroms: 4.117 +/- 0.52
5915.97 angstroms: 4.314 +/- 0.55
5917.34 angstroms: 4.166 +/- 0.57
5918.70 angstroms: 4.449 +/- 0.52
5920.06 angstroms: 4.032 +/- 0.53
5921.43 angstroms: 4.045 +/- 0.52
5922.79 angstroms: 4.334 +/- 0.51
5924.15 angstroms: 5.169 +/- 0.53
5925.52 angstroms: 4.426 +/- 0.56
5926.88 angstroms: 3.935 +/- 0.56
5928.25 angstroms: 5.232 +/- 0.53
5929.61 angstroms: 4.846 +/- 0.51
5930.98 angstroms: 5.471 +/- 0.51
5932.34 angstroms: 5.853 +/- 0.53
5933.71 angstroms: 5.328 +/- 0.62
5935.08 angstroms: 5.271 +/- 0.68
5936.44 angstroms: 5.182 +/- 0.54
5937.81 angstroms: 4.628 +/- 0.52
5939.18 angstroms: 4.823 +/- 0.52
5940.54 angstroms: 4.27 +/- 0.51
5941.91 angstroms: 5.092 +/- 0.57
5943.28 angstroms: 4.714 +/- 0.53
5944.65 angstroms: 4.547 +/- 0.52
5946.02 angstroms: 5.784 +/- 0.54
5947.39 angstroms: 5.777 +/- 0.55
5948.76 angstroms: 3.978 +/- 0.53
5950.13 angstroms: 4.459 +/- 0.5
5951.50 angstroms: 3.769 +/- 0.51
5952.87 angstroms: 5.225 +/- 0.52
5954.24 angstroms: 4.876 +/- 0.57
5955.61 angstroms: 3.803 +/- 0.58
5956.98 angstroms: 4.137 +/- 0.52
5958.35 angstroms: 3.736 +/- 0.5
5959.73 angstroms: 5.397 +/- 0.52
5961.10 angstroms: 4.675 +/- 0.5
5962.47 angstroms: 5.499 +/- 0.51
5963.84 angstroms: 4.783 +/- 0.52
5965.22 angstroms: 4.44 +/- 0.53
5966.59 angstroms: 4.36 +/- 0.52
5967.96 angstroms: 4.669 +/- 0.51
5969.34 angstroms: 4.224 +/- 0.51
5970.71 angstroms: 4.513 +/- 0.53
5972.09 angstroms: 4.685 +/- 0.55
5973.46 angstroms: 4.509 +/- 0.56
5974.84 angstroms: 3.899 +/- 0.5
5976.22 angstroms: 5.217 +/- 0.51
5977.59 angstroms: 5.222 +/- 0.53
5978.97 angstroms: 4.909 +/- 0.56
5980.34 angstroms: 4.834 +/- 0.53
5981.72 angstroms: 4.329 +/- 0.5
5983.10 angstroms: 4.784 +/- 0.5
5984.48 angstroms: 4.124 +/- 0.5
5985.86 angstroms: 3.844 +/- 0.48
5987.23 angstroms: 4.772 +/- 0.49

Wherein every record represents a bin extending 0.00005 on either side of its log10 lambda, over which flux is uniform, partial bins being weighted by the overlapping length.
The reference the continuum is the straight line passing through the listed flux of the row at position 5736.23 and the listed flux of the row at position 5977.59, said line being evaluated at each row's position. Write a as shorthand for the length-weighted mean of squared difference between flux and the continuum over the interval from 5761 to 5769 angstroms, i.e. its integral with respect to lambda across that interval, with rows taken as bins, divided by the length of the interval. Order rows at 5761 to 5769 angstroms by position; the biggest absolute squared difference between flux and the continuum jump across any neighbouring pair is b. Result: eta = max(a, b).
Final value 1.6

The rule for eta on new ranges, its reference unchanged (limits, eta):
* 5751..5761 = 1.2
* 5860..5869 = 1.2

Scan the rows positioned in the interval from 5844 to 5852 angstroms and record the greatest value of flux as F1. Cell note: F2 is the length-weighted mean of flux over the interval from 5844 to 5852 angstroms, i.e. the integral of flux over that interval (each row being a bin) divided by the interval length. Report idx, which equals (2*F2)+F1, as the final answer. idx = 13.4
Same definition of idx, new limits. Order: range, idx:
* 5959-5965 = 15.5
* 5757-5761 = 14.1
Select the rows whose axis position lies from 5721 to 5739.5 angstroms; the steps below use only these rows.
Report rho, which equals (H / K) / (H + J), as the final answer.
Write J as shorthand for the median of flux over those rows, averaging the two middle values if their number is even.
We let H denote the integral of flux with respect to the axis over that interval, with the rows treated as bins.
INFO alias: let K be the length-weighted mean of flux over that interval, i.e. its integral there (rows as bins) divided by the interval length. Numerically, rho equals 0.213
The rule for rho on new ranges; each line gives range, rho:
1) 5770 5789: 0.202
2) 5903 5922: 0.213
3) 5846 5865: 0.208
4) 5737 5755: 0.202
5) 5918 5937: 0.196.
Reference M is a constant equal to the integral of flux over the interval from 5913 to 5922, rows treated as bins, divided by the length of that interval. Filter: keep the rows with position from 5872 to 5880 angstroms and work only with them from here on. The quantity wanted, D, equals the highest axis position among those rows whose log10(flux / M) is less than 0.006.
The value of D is 5879.31 angstroms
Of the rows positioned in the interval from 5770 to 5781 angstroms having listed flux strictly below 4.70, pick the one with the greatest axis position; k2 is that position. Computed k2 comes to 5777.32 angstroms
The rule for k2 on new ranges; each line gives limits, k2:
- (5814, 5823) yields 5822.72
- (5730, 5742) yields 5738.87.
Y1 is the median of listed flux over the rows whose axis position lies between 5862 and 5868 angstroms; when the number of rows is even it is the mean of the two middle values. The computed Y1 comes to 4.6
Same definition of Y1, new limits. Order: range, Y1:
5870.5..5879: 4.3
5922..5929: 4.4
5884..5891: 4.0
